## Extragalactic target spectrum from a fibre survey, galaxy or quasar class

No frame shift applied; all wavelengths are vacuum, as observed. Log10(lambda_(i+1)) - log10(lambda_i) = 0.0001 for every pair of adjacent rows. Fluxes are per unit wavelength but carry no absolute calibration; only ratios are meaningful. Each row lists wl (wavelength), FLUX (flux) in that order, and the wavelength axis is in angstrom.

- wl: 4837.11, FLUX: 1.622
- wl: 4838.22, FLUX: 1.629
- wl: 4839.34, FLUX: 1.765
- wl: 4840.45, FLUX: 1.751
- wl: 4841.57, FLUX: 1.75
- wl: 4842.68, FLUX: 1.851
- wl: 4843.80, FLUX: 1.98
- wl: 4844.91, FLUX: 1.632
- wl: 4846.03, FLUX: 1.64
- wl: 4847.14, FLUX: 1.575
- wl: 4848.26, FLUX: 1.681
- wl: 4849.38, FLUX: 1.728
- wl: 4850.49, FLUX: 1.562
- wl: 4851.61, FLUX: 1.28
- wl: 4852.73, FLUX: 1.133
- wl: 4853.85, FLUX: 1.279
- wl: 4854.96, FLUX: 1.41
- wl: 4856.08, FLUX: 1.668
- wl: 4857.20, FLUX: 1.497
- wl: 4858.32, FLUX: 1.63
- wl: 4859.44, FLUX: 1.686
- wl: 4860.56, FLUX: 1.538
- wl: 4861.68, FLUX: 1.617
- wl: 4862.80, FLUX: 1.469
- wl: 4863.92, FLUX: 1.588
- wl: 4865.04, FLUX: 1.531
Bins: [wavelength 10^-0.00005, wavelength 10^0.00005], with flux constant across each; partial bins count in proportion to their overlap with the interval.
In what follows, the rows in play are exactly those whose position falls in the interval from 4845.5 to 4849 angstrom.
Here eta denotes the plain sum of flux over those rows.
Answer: 4.90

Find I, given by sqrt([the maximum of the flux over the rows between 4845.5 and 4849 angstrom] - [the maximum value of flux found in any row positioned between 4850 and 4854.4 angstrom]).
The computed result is 0.3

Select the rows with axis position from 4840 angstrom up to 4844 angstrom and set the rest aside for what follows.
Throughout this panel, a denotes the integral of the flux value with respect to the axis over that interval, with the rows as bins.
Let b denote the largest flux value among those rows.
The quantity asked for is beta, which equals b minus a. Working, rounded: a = 7.3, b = 1.98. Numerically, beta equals -5.3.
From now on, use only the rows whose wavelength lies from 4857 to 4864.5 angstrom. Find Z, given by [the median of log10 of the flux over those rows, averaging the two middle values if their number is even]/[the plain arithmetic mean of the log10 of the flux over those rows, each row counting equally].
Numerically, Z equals 1.02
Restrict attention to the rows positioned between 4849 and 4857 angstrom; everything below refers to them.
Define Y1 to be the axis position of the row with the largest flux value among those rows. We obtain 4849.38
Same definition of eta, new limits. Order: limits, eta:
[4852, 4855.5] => 3.82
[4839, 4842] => 5.27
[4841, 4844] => 5.58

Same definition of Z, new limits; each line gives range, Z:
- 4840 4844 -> 0.97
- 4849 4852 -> 1.08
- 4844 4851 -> 1.00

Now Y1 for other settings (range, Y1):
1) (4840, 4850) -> 4843.80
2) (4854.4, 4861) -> 4859.44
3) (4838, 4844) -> 4843.80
